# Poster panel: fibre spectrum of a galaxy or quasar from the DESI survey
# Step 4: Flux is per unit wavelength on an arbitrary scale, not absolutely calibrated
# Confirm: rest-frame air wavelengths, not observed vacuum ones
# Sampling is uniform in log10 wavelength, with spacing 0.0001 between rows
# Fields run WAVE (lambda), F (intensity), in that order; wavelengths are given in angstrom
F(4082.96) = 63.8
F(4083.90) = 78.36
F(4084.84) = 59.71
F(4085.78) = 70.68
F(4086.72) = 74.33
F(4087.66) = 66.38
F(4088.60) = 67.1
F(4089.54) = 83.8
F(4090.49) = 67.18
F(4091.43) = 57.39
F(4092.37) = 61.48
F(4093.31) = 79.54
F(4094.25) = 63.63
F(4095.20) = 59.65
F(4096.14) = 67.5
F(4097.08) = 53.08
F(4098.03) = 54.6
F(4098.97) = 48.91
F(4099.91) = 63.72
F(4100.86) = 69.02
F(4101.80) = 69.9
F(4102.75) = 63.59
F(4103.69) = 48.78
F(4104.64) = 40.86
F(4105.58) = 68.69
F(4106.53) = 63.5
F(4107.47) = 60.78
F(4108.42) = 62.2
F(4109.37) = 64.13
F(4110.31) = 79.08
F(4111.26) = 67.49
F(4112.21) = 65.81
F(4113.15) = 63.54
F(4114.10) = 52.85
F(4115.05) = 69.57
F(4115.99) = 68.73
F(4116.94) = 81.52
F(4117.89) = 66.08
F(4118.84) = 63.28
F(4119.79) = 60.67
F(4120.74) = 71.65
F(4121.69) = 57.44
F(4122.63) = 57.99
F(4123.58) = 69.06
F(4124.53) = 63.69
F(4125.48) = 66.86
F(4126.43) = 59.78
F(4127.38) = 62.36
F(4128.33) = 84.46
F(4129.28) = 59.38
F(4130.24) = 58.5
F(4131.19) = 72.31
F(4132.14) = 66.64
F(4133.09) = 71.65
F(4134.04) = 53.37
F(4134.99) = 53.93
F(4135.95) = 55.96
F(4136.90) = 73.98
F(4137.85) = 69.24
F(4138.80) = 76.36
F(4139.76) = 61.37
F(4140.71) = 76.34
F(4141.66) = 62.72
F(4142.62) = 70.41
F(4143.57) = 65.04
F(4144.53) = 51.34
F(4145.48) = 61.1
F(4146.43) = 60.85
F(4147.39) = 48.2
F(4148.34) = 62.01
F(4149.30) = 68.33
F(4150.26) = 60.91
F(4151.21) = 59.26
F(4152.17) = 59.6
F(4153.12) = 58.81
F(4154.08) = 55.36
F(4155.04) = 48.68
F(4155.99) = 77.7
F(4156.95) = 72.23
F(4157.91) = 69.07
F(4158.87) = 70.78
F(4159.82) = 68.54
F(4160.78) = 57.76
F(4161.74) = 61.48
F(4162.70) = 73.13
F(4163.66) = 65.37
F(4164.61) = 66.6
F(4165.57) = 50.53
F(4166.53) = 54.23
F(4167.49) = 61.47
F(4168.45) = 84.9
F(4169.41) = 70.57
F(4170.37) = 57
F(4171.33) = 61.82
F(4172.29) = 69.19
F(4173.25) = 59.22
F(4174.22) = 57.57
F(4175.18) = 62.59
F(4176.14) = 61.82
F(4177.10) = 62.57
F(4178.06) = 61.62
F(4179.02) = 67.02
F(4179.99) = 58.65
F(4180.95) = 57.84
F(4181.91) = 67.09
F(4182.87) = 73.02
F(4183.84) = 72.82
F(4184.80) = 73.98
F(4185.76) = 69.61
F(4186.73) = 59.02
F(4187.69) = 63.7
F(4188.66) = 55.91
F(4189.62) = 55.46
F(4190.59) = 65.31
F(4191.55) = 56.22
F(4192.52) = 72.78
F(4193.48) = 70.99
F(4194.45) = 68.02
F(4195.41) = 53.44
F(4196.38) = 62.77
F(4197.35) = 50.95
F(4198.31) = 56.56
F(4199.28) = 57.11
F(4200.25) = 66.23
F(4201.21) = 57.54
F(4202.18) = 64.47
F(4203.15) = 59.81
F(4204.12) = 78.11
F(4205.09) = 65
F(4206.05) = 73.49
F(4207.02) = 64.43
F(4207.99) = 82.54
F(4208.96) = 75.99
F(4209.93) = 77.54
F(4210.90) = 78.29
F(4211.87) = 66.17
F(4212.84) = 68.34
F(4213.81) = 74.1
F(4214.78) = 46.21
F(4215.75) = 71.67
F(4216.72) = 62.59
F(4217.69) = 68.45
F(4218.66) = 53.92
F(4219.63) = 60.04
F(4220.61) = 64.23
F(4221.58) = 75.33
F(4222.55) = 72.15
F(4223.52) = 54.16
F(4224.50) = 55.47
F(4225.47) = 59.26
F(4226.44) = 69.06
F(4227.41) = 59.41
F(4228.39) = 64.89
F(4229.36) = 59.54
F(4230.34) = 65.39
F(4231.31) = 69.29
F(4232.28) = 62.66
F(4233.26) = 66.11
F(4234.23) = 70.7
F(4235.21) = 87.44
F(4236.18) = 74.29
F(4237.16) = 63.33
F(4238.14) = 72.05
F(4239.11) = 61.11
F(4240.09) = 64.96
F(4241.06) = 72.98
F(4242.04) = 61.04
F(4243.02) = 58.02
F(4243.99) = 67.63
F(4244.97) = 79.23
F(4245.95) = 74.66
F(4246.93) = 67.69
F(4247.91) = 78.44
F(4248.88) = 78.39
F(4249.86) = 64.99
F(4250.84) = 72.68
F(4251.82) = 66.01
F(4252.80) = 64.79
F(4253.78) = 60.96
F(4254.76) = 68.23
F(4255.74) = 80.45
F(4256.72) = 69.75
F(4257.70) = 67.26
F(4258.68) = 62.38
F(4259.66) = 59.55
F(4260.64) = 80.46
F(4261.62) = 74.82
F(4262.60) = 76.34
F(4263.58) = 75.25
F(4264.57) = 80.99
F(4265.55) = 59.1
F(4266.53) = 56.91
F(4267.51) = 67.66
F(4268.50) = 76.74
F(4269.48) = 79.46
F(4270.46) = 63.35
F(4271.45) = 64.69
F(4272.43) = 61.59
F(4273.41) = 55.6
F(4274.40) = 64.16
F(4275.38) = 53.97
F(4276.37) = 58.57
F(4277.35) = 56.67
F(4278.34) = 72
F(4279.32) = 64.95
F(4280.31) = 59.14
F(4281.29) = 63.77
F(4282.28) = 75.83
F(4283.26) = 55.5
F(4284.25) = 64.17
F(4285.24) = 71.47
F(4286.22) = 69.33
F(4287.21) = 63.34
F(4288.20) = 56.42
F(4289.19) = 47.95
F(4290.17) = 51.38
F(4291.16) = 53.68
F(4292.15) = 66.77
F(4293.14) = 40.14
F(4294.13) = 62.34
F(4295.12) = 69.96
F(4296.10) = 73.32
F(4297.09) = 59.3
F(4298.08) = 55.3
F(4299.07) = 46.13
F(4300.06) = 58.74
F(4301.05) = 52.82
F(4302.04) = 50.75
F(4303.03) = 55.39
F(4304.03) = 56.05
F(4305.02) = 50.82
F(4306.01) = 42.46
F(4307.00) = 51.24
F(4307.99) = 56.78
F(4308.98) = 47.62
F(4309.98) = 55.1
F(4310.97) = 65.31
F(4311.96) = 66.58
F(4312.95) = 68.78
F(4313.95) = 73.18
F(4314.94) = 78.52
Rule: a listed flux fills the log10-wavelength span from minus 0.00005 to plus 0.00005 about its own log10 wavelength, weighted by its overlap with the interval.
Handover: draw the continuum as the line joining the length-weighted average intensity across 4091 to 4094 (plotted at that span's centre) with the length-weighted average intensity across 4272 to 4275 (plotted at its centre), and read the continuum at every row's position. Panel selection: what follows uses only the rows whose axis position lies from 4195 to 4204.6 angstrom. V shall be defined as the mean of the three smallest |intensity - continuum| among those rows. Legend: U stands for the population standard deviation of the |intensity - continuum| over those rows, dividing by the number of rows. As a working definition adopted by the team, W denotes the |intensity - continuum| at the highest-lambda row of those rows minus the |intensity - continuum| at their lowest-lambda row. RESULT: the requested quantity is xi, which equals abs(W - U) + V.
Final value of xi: 3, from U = 4.5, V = 1.5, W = 6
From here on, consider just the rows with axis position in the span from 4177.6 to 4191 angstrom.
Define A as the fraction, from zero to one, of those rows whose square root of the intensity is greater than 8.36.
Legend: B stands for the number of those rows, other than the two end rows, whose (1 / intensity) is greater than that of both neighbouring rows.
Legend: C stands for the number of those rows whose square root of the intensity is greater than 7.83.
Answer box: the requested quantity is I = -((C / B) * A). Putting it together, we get -0.48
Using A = 0.21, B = 4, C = 9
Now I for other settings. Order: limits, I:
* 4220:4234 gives -0.32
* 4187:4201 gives -0.25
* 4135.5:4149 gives -0.51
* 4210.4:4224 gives -0.89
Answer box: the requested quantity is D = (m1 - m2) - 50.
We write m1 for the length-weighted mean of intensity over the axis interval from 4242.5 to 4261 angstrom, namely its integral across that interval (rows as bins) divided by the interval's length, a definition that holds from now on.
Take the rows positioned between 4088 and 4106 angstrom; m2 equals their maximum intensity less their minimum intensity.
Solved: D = -23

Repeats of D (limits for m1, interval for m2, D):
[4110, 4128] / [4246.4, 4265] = -6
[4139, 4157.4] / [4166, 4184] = -18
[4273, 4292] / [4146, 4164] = -18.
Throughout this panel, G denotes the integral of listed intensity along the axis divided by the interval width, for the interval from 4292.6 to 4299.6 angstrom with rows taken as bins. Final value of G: 58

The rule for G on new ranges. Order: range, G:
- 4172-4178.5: 62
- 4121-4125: 63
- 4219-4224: 65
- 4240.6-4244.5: 65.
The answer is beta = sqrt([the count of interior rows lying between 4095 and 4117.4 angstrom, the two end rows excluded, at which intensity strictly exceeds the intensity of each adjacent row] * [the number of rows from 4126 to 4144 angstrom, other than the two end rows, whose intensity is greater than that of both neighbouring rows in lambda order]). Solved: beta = 6.5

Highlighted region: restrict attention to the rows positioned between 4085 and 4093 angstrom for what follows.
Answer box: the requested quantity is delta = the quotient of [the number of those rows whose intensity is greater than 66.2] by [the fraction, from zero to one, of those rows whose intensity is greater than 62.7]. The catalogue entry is 8.0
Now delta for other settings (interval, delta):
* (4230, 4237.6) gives 4.6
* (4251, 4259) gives 5.3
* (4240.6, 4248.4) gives 8.0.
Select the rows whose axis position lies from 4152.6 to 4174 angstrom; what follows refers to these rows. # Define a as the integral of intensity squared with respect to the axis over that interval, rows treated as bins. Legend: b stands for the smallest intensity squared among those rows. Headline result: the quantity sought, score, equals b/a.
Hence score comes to 0.03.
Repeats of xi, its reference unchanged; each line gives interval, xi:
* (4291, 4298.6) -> 10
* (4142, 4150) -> 9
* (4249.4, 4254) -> 10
